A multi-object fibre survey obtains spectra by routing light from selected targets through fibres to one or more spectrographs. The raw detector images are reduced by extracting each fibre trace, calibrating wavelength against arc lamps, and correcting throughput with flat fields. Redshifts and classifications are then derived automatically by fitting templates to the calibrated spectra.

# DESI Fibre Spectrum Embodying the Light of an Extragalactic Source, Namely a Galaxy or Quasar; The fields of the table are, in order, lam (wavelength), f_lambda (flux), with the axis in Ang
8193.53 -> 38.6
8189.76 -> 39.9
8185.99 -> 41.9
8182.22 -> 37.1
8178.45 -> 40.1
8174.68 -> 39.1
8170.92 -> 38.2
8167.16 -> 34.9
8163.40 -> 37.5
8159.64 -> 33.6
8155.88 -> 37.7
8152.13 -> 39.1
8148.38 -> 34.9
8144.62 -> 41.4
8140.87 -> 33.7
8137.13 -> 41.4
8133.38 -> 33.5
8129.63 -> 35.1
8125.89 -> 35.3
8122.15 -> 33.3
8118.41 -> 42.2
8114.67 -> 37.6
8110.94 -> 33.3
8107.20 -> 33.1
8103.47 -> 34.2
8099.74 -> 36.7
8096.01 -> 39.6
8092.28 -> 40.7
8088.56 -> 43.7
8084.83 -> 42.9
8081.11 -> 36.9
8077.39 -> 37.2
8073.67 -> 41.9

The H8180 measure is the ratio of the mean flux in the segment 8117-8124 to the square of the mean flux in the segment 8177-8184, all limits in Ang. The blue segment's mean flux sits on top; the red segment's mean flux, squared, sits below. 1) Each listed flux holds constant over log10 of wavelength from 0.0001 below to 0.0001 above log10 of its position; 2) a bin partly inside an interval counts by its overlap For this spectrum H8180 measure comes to 0.0253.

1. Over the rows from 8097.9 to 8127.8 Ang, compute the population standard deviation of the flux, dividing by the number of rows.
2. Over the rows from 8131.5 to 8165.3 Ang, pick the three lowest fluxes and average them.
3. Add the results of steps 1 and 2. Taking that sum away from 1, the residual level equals -35.5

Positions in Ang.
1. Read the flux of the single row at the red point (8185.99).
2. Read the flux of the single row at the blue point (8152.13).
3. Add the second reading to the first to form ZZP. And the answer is 81.0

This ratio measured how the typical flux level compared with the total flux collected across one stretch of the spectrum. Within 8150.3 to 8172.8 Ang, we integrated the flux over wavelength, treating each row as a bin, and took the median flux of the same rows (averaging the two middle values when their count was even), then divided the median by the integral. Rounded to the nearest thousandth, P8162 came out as 0.045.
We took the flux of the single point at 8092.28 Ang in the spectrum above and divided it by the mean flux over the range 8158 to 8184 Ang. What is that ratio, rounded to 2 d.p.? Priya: 1.09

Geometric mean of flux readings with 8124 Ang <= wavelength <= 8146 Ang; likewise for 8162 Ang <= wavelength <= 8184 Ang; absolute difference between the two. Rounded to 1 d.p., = 1.2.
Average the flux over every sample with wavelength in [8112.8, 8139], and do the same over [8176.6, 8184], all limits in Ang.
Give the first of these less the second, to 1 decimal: -1.7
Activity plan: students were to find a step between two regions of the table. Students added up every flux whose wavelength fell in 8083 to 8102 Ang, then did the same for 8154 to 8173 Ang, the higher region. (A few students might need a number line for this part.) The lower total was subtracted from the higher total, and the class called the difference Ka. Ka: -22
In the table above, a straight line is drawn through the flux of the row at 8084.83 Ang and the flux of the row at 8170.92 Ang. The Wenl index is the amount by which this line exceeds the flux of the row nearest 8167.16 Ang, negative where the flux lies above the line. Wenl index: 3.5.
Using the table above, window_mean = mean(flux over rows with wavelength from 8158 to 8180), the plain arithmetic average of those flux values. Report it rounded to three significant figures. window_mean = 37.2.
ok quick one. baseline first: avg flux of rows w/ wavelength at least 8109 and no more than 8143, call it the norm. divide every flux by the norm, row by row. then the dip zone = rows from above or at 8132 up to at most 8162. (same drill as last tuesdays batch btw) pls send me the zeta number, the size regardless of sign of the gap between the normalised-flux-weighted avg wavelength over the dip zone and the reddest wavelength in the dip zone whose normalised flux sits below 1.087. 13.2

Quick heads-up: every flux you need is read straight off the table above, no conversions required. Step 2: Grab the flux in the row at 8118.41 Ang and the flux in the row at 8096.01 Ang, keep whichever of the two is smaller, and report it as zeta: 39.6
